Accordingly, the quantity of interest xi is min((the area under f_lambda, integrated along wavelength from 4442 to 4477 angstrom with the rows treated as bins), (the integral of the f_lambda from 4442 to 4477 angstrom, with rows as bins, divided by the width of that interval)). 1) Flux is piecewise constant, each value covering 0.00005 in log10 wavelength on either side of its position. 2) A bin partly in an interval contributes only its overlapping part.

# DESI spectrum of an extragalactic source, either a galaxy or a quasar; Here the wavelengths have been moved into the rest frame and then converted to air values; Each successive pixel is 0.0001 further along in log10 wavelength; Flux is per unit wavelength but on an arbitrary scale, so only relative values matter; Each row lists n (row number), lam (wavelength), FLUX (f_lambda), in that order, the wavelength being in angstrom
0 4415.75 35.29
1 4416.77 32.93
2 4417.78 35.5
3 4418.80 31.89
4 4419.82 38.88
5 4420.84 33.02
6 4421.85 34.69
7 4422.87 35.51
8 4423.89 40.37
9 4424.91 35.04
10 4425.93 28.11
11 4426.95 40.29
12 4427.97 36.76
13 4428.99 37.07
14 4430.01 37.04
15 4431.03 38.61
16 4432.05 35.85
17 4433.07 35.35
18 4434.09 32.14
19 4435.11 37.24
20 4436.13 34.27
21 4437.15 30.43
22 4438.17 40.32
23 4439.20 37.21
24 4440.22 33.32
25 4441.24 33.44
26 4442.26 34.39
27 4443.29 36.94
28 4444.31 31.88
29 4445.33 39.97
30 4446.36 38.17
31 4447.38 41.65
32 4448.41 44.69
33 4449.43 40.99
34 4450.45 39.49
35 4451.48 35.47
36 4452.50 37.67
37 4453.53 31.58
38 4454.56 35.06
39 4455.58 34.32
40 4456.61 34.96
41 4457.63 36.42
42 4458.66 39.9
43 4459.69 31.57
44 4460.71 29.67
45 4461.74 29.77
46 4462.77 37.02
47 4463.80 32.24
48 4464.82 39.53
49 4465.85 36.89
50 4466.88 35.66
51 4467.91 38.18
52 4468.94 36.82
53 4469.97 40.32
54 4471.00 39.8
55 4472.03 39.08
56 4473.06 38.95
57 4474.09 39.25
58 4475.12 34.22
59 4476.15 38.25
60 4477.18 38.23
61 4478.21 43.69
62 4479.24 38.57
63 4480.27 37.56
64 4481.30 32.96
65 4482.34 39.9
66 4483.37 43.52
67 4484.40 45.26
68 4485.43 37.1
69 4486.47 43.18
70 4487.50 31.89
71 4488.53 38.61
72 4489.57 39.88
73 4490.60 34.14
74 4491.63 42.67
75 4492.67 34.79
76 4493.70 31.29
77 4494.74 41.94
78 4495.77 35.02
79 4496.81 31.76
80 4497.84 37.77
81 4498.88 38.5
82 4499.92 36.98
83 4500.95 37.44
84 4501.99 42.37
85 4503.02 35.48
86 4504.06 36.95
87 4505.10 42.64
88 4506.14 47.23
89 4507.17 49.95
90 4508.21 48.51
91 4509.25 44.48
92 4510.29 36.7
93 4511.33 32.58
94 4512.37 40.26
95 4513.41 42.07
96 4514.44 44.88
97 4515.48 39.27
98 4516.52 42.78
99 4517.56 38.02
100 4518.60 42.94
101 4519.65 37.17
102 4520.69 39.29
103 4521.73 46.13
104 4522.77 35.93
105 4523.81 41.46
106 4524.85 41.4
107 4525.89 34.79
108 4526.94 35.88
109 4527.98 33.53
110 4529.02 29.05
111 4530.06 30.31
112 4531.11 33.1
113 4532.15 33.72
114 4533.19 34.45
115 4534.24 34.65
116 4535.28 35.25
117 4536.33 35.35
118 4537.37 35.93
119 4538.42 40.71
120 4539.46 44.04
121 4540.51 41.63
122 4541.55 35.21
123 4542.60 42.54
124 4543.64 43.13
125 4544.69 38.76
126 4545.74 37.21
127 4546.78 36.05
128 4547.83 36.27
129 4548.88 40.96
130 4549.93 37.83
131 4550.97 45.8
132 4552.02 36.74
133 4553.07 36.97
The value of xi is 36.8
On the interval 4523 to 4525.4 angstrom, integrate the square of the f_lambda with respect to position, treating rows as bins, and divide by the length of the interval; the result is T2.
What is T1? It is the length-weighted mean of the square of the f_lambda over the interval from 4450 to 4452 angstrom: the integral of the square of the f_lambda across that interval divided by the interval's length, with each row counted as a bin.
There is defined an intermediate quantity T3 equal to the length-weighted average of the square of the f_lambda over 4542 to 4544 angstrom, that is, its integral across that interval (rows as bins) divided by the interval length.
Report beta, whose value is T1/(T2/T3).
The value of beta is 1532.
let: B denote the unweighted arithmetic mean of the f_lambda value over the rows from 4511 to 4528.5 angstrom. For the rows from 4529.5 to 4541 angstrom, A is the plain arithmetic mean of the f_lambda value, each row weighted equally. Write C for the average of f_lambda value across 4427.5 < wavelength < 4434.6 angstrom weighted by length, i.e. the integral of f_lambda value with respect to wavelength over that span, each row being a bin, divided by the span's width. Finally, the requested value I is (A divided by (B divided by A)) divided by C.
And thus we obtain 0.93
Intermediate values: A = 36.3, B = 39.3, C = 36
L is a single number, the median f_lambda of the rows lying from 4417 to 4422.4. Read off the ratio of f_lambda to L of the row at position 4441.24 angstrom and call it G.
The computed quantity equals 0.96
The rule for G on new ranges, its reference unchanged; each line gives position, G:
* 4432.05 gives 1.03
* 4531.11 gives 0.95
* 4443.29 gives 1.06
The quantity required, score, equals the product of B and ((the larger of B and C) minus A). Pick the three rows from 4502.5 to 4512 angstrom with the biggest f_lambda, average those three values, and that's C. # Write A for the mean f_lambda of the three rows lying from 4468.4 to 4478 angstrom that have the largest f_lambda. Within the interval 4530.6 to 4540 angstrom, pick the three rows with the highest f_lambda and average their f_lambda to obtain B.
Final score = 353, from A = 39.8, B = 40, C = 48.6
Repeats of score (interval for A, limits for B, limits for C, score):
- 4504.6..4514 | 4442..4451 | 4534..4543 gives -247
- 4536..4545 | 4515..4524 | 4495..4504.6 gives 31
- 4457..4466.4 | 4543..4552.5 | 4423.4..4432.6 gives 194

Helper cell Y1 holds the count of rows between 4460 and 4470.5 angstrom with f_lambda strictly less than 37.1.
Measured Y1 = 7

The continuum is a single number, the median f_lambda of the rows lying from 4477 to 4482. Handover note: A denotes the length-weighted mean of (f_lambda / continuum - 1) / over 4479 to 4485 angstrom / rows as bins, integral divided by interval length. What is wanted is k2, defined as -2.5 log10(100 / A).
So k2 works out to -8.58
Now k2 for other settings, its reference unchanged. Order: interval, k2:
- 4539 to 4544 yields -7.77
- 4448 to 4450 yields -7.34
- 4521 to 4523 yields -7.64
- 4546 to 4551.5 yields -8.91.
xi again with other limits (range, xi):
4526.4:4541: 35.5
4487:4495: 36.7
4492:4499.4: 36.0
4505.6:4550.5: 38.9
